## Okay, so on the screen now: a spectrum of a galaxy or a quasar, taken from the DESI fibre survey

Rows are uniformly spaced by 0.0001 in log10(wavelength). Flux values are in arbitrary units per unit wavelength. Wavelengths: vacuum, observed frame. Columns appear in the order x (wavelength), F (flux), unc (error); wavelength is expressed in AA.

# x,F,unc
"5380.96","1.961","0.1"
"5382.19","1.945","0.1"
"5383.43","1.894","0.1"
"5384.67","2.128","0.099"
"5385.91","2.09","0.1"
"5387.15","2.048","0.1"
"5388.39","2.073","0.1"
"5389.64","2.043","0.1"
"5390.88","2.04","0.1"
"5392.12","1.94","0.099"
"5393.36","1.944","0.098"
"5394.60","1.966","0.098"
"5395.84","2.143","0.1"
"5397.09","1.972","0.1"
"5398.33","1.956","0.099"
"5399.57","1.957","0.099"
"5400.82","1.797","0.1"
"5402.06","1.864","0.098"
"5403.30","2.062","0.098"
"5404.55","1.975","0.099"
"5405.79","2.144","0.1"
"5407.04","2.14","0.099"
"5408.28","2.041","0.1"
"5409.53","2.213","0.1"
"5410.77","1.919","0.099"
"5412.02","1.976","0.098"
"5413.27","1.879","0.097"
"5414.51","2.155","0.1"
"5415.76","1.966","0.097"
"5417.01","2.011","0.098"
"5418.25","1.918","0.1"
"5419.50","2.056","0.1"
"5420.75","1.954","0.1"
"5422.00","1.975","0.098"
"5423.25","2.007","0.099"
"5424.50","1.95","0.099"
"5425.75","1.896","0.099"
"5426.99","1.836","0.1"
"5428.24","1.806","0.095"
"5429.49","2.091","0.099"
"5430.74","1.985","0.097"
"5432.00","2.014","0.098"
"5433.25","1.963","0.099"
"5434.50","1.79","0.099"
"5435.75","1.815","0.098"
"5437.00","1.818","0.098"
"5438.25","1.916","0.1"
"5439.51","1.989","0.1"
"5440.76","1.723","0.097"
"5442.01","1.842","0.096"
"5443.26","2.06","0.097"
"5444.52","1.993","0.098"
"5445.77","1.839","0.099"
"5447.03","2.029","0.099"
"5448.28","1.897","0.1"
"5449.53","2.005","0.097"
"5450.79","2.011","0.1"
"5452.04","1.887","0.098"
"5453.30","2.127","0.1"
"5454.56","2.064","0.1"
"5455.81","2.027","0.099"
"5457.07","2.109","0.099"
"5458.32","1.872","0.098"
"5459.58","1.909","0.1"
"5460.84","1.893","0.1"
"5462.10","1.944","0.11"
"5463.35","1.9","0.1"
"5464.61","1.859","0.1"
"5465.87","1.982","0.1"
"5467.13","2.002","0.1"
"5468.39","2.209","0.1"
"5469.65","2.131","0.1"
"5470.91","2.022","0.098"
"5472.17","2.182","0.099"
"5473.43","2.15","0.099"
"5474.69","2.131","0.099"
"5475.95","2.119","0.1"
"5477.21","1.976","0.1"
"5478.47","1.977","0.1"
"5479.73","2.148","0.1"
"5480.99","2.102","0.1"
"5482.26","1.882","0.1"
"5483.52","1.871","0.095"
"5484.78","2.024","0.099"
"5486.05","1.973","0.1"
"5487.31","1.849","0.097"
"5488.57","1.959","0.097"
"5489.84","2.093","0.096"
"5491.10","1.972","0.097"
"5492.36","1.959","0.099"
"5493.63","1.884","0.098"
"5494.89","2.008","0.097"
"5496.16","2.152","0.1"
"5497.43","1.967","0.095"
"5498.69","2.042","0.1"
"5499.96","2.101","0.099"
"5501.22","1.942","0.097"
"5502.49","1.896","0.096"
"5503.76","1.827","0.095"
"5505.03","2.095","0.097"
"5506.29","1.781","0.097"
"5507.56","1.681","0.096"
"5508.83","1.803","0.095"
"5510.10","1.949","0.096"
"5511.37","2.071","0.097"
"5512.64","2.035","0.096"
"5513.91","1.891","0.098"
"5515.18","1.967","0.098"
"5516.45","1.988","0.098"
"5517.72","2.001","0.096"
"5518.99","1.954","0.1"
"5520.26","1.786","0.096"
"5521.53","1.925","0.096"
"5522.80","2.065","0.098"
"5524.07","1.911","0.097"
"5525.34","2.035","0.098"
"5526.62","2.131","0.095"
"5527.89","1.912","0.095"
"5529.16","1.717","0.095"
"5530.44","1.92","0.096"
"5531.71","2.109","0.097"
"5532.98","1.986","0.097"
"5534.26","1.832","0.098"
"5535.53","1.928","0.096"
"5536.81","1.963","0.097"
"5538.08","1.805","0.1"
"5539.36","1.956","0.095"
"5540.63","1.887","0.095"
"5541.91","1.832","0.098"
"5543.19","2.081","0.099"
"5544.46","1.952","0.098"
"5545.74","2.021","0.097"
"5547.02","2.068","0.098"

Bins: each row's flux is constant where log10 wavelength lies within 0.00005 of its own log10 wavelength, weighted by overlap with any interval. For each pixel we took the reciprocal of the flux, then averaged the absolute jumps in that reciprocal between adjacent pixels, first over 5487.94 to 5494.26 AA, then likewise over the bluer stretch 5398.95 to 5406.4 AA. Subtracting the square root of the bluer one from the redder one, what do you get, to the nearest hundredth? -0.17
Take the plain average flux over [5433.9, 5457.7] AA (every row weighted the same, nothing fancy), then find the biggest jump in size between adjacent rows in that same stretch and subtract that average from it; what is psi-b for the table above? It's -1.68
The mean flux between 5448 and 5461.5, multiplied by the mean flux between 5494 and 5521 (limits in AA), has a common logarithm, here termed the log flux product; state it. 0.587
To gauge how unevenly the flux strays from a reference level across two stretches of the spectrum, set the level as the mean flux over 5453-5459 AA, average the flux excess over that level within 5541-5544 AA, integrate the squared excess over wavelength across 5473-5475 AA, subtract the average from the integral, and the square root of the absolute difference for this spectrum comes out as 0.33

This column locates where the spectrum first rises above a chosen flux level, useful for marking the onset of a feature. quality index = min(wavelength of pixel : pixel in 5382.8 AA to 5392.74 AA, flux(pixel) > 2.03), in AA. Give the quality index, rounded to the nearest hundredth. 5384.67 AA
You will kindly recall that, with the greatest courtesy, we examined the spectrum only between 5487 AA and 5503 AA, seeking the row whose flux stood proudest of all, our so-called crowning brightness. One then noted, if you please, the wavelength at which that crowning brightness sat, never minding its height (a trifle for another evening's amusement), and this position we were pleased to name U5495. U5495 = 5496.16 AA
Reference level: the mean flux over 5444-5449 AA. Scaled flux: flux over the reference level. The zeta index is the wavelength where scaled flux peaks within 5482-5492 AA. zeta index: 5489.84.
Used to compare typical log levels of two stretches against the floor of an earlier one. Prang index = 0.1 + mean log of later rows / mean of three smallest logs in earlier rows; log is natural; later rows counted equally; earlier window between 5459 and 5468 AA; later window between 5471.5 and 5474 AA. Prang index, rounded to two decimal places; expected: 1.32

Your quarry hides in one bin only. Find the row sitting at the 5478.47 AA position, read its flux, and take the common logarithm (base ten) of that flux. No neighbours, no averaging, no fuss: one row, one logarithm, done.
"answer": 0.30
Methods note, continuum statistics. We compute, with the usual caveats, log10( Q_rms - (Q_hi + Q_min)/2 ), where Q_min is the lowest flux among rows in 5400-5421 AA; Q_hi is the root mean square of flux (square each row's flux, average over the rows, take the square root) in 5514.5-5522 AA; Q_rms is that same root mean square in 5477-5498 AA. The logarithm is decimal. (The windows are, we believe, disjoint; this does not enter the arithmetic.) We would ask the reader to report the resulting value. -0.91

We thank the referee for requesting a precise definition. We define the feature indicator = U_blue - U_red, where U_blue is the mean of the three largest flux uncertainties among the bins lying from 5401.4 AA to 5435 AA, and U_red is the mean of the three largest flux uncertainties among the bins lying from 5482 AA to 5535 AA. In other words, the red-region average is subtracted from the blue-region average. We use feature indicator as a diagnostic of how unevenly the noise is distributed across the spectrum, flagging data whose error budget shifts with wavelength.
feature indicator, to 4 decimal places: 0.0000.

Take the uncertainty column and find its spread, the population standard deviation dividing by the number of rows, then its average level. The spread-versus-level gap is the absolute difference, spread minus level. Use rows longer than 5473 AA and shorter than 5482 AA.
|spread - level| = 0.0993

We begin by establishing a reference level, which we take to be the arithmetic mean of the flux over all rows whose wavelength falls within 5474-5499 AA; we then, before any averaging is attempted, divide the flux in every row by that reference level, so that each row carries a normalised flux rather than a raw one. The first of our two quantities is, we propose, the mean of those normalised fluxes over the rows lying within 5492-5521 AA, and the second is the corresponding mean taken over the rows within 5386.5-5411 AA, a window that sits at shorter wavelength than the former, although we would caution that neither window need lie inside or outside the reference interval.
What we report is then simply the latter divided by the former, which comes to 1.03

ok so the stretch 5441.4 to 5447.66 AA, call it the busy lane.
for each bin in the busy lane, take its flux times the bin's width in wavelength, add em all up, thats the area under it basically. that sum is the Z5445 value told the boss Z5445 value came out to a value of 12.2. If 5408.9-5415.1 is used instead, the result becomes 12.6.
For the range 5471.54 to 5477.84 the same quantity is 13.3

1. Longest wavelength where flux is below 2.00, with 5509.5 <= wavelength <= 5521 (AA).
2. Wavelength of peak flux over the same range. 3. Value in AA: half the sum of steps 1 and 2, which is 5515.8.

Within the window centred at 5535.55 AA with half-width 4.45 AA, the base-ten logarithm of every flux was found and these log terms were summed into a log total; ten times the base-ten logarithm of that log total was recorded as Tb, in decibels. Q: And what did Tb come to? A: 3.0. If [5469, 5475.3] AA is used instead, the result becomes 2.1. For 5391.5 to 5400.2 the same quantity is 3.2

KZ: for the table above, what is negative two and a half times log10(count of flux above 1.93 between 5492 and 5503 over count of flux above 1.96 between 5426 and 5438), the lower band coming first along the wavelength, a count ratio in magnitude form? -0.6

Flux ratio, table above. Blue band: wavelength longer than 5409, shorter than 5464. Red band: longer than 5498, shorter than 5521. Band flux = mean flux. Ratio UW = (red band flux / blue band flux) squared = 0.98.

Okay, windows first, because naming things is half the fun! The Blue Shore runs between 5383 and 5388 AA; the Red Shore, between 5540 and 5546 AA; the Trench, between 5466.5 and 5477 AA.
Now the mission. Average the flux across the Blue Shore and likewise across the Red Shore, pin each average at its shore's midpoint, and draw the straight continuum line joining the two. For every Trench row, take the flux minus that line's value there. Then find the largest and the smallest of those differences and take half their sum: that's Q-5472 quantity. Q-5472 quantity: 0.11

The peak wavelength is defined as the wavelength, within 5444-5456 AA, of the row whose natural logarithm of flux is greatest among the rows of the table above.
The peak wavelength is 5453.30 AA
